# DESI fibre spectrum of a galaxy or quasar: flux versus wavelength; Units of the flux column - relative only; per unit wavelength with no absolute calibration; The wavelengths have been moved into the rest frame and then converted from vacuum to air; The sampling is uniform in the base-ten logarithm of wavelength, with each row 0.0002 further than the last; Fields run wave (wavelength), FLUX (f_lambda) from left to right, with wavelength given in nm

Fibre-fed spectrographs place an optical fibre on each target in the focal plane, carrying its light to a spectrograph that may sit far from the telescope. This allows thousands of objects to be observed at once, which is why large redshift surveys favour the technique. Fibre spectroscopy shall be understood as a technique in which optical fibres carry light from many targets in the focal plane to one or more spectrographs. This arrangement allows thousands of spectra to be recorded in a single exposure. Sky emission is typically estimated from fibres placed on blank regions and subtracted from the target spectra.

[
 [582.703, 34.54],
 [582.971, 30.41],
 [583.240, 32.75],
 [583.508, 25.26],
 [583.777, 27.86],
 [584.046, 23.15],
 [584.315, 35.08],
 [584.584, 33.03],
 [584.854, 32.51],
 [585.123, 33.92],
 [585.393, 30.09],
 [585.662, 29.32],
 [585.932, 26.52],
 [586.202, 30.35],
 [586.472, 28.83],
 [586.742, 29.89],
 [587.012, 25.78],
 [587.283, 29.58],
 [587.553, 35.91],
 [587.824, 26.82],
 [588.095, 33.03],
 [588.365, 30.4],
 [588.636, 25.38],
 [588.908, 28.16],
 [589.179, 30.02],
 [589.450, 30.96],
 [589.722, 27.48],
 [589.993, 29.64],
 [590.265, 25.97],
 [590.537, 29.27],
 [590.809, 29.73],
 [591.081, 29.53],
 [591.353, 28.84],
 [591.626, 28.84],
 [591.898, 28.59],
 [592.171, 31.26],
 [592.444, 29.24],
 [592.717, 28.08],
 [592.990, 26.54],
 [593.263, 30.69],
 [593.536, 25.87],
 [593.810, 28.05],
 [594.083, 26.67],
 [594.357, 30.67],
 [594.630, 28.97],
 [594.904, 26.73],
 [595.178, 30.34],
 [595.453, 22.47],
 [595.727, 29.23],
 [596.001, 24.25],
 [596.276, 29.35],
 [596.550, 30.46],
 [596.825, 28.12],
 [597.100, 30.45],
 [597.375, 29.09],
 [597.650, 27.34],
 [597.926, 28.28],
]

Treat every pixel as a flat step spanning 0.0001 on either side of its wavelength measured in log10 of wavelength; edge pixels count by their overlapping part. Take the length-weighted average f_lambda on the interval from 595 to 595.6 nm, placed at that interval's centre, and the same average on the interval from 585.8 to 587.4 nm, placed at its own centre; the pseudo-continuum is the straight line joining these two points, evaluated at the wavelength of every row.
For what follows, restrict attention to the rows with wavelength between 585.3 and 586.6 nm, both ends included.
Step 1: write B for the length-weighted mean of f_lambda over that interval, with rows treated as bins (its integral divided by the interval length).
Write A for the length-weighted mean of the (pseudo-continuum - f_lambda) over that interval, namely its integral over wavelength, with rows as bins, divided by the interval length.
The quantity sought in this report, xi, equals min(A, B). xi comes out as -0.4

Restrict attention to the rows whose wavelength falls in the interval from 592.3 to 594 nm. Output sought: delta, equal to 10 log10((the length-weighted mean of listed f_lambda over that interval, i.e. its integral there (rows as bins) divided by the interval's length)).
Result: 14.5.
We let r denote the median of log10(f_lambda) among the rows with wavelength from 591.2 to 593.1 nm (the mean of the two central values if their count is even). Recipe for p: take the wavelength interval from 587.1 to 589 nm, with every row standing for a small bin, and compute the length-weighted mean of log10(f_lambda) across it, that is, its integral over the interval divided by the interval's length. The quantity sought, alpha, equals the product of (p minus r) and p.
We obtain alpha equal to 0.02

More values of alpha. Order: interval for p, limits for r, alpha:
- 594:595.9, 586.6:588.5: -0.05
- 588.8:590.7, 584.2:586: -0.08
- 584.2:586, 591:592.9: 0.06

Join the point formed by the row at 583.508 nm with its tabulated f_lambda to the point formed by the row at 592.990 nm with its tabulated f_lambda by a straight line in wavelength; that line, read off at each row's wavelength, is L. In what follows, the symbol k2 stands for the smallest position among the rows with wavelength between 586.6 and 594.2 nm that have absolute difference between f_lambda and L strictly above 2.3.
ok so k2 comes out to 586.742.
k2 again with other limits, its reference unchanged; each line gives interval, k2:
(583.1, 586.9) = 583.240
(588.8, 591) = 589.179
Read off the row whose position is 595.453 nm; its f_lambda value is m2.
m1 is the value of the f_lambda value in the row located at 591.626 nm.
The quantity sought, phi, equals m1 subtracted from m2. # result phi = -6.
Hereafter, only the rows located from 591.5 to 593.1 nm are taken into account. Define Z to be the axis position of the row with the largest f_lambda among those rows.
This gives 592.171 nm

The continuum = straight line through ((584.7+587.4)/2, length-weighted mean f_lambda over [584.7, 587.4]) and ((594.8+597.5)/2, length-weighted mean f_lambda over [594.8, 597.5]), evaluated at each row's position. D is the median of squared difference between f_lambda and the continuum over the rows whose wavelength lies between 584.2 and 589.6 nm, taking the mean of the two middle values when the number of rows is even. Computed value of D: 5.0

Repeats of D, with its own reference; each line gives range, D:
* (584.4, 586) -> 8.2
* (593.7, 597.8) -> 2.3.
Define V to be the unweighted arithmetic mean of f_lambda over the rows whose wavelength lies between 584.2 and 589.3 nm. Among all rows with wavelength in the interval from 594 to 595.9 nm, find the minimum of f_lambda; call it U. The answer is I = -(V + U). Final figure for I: -52.7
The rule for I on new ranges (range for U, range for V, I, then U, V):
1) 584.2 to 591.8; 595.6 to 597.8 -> -53.9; 25.38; 28.5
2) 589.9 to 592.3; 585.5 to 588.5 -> -55.6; 25.97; 29.7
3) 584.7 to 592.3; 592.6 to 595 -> -53.4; 25.38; 28.0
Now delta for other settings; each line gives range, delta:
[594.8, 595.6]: 14.2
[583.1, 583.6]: 14.7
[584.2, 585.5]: 15.2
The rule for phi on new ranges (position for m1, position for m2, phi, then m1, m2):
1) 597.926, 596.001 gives -4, 28.28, 24.25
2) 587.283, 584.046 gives -6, 29.58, 23.15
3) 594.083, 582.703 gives 8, 26.67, 34.54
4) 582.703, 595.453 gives -12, 34.54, 22.47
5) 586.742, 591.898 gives -1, 29.89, 28.59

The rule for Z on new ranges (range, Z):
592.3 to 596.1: 593.263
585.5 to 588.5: 587.553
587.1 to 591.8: 587.553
